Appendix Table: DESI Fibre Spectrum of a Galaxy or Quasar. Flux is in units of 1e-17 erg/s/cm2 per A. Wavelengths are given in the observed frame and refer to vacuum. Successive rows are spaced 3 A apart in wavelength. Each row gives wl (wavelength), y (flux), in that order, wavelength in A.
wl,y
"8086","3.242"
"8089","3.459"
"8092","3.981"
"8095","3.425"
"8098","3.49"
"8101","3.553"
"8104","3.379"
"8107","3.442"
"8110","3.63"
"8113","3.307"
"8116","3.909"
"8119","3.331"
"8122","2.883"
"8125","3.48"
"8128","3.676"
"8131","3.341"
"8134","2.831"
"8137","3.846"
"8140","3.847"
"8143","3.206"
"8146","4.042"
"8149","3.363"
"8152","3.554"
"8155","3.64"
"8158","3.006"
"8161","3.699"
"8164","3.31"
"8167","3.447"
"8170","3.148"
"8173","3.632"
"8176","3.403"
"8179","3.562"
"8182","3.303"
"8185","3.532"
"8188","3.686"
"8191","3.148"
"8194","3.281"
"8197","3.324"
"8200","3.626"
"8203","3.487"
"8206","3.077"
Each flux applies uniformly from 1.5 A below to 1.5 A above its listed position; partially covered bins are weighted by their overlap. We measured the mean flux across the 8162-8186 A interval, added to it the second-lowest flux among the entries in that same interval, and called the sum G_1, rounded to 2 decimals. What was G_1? 6.72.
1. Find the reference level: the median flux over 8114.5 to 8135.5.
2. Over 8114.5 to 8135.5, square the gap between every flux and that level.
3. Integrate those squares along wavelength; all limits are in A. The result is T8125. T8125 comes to 2.8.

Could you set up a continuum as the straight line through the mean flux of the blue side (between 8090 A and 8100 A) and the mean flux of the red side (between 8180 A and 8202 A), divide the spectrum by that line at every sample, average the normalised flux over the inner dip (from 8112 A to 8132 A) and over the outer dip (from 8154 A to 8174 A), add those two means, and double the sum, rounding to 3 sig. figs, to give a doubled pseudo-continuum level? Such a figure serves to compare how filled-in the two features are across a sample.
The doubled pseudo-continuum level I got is 3.88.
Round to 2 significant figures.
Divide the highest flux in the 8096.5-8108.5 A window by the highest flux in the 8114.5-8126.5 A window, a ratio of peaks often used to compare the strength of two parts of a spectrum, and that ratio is 0.91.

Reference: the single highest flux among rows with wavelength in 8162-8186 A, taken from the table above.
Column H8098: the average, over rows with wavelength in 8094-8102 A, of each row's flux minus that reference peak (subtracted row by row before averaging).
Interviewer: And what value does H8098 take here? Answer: -0.14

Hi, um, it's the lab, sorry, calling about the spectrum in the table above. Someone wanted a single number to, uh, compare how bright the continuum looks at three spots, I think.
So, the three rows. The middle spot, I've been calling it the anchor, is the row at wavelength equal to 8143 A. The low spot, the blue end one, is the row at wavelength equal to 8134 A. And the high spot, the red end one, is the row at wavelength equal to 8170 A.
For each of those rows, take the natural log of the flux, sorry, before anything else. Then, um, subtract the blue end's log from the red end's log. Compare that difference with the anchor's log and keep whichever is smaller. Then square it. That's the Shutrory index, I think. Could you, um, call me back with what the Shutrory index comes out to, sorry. 0.0113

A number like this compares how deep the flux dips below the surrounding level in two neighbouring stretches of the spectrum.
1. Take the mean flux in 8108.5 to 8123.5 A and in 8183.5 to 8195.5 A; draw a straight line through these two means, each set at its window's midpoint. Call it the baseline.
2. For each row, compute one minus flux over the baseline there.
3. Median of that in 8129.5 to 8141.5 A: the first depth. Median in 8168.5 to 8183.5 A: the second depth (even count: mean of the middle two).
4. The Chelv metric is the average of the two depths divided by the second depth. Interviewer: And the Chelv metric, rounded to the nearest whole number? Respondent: -10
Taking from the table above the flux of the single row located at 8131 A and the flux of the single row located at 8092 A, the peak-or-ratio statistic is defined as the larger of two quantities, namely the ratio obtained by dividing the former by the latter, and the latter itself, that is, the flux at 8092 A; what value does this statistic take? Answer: 3.98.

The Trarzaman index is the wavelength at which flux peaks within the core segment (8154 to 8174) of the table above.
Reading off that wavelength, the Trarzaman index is 8161 A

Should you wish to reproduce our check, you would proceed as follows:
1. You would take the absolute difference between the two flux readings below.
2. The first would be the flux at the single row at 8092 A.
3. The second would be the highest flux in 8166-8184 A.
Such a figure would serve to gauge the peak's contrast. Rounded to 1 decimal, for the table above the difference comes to 0.3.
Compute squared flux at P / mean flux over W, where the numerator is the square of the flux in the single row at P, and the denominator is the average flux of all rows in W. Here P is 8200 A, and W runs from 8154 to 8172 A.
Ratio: 3.90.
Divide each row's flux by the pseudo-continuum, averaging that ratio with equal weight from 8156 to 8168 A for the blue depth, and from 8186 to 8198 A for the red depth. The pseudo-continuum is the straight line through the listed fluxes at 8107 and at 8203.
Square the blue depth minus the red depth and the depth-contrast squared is 0.0000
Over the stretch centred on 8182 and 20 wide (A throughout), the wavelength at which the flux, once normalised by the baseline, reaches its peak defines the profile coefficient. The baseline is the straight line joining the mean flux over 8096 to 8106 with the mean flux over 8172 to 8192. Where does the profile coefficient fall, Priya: 8188 A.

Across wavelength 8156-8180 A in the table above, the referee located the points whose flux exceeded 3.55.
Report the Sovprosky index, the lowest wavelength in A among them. 8161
